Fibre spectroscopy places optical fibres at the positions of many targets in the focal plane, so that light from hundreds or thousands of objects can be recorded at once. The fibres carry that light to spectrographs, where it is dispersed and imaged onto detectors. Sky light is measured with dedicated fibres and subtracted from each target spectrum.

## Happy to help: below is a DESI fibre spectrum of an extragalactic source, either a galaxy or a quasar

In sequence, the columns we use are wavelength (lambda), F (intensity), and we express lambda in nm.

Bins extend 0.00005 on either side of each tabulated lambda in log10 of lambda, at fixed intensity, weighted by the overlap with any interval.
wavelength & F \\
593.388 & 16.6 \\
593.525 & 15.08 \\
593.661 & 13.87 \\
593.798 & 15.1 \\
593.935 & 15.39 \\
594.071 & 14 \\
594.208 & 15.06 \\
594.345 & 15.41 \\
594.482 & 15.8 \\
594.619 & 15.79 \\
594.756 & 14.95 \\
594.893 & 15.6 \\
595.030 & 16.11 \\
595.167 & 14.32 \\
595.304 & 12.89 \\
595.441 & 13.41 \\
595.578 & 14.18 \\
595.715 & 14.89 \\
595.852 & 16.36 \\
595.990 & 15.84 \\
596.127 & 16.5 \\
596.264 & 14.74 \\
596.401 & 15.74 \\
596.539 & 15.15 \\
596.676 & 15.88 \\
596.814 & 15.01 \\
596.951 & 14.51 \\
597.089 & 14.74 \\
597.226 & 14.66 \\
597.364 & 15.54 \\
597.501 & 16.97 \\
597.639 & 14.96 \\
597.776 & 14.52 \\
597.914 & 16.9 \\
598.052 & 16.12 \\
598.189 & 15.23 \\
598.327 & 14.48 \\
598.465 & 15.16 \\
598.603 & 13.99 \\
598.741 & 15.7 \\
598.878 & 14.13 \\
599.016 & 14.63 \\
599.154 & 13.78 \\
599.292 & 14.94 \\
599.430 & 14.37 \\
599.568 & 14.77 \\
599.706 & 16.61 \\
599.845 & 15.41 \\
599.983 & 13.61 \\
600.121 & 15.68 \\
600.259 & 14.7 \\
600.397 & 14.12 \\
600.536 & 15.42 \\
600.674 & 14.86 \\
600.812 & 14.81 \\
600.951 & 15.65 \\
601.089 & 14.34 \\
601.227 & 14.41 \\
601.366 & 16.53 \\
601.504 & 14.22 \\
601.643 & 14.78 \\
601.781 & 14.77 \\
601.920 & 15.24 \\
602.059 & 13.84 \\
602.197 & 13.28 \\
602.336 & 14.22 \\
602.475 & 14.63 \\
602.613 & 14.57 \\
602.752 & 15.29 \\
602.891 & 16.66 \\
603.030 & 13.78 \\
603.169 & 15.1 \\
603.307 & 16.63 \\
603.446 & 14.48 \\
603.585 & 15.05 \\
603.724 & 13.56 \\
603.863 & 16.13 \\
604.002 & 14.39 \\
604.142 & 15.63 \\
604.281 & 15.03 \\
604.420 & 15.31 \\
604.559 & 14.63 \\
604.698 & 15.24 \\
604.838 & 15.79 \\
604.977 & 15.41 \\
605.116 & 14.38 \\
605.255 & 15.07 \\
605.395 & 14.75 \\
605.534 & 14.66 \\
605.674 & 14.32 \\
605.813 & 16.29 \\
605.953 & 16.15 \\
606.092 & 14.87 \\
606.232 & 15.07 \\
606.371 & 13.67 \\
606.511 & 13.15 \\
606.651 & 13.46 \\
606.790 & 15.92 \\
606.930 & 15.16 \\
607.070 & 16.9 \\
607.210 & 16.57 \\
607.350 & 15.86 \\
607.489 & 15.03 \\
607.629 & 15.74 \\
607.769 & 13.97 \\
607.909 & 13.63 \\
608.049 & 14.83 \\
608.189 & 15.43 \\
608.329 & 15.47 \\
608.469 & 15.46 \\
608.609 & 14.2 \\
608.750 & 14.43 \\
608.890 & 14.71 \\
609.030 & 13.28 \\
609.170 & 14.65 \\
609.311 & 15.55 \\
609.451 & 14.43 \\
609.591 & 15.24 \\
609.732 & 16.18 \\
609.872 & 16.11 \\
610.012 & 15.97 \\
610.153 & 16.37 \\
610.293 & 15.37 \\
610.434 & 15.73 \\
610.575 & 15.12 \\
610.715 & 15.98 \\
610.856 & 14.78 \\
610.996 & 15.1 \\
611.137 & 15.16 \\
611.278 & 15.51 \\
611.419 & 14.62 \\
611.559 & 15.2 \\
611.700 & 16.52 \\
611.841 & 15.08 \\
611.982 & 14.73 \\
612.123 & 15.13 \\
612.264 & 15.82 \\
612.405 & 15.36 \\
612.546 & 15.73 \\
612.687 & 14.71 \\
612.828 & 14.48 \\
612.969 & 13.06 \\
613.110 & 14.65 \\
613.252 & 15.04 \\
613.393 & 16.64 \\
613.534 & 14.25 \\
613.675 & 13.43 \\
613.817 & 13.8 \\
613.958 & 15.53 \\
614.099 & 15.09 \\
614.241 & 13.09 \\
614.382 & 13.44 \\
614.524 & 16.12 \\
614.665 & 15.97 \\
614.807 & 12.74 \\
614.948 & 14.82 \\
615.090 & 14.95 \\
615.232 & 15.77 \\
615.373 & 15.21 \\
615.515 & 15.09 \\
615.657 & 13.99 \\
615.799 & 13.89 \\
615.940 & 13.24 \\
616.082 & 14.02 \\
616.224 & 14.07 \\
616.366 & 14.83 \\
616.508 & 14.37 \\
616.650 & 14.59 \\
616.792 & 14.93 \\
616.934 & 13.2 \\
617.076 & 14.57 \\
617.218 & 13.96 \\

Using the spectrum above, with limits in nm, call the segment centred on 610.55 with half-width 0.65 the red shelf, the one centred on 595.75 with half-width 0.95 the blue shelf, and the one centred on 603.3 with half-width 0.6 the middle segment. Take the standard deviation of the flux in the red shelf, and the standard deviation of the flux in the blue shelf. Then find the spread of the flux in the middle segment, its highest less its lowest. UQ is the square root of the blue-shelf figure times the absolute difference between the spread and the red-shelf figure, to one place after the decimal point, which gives 1.7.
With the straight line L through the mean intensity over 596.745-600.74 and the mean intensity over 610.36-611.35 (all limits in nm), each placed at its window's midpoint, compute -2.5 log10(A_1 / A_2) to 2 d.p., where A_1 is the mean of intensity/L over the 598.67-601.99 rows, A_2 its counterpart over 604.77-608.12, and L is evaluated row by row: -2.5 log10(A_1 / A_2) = 0.00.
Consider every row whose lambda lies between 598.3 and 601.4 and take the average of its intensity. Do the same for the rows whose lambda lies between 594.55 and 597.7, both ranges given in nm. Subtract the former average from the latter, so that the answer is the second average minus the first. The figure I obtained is 0.3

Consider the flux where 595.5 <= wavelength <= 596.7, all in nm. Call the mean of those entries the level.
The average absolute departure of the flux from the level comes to 0.65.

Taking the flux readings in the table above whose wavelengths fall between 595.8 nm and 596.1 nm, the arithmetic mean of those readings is 16.1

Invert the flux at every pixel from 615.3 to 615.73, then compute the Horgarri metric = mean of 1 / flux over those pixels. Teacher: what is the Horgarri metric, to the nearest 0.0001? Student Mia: 0.0678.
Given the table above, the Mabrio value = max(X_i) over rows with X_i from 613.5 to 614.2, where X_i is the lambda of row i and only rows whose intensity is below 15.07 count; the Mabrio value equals 613.817 nm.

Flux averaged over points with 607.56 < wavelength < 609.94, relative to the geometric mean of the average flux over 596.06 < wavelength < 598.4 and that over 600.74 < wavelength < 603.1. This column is 0.988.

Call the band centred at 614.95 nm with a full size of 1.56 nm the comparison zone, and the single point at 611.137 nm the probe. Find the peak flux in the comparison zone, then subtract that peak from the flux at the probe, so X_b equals -1.0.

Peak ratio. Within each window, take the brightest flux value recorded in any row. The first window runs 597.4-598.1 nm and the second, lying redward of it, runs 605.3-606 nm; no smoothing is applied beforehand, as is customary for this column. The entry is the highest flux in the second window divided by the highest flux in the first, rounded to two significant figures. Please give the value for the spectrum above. 0.96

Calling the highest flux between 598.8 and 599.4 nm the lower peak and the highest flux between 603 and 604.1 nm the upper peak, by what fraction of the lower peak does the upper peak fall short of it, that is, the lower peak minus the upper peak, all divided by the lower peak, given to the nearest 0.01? -0.11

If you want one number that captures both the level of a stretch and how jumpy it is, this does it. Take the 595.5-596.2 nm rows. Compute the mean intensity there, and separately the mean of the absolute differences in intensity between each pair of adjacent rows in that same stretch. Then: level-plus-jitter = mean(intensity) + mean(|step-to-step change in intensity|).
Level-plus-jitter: 16.4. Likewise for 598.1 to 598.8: 16.0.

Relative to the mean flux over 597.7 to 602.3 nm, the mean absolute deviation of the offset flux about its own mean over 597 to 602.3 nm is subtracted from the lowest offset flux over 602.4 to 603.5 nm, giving -1.78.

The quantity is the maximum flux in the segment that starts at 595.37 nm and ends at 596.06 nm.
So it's 16.36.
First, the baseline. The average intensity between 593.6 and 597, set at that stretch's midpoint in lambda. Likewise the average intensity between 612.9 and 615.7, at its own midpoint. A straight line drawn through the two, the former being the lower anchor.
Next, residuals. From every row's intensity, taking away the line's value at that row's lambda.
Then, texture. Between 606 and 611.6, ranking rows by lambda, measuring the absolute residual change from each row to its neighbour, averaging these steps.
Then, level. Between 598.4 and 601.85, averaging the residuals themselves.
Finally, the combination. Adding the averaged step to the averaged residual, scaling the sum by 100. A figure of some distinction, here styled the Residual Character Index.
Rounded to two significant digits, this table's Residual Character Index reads 65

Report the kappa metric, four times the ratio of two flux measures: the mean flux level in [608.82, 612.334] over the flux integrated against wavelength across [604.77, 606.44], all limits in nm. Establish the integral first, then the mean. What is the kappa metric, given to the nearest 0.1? 2.4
